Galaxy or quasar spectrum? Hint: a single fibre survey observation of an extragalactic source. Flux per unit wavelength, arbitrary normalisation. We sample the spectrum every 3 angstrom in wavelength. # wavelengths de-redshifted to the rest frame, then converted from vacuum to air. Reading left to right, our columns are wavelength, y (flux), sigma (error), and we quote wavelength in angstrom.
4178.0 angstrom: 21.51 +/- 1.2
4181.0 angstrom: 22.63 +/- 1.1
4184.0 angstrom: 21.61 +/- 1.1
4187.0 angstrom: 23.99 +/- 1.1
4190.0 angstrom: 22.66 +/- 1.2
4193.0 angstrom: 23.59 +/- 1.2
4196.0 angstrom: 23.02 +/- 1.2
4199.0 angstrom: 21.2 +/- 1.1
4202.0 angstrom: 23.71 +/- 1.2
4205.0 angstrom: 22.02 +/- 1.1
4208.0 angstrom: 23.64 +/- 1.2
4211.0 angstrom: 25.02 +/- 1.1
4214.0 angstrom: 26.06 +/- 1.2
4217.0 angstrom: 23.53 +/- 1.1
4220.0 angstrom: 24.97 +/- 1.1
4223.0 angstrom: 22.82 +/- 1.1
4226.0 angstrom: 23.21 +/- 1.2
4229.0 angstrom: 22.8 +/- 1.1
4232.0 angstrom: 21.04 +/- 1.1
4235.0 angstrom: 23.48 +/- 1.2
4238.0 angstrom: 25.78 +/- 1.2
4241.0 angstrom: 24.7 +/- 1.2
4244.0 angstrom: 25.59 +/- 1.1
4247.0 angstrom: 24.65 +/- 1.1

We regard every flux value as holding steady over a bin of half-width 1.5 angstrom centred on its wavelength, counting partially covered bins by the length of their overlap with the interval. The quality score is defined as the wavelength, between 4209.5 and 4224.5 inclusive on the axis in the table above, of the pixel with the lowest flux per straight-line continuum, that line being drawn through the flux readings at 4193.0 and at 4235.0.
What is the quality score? 4223.0 angstrom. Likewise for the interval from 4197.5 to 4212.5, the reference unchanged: 4199.0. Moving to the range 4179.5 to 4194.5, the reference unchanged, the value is 4184.0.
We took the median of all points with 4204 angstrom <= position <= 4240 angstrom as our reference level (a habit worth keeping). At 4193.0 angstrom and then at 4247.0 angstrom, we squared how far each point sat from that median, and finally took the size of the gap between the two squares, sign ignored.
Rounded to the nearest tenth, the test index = 1.3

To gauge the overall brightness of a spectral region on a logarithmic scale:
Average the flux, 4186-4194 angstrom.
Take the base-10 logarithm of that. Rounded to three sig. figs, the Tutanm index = 1.37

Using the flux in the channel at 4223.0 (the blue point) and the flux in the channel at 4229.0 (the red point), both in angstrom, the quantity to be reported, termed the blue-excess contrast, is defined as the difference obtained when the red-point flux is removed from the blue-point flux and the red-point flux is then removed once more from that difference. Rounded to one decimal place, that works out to -22.8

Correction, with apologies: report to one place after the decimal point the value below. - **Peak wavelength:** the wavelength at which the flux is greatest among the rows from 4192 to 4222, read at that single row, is 4214.0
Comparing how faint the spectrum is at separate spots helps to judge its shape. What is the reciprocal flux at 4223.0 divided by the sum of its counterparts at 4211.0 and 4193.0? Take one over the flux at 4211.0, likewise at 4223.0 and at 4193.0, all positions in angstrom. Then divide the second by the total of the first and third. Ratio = 0.532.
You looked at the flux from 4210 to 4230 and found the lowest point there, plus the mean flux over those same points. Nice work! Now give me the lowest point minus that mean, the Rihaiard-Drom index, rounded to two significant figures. -1.3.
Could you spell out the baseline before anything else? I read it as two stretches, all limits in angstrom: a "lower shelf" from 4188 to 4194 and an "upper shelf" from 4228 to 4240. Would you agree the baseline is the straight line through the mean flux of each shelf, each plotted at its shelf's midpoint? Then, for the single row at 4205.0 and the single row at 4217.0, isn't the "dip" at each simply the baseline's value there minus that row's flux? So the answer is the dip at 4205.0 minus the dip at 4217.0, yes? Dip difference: 1.5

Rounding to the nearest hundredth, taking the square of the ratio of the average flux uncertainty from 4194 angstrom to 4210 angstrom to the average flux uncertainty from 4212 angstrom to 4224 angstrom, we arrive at 1.06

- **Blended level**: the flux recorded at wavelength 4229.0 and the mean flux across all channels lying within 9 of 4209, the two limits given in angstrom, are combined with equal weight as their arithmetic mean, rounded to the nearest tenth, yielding 23.4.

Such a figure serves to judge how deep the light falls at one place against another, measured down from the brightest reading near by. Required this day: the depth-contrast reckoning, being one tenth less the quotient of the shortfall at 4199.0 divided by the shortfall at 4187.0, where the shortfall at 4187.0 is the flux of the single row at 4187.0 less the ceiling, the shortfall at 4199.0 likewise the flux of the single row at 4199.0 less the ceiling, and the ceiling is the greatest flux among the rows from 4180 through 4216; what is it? -2.25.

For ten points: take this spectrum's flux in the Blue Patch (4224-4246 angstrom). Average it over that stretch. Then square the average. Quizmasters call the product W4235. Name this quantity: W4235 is 566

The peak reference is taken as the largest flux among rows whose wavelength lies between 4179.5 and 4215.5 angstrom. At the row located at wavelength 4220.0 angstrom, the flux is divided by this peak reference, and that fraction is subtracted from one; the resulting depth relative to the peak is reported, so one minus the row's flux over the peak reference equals 0.042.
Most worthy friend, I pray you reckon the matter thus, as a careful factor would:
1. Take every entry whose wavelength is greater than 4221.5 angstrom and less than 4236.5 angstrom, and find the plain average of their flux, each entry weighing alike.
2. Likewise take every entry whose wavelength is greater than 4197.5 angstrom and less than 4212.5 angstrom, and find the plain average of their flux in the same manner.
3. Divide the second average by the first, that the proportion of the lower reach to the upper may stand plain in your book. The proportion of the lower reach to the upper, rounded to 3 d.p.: 1.020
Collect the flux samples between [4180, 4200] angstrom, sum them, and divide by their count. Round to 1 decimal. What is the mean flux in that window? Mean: 22.7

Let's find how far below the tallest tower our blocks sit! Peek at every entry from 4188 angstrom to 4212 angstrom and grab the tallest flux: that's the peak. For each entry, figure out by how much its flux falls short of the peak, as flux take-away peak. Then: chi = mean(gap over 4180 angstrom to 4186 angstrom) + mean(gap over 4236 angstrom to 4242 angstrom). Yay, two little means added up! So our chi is -2.7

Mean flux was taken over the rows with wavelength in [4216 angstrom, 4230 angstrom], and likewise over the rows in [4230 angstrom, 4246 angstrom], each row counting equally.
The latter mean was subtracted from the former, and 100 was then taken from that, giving -101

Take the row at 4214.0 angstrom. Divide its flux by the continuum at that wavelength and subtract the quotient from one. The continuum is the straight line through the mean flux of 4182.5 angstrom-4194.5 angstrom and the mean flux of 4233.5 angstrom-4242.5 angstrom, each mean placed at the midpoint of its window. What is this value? -0.093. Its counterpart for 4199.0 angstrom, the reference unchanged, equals 0.091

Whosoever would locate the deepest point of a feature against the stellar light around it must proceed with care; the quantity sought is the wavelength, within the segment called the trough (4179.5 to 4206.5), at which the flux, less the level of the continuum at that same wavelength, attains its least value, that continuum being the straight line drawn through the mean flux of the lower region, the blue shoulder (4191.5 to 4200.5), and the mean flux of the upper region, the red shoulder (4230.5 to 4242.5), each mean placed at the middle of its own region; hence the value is 4199.0 angstrom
